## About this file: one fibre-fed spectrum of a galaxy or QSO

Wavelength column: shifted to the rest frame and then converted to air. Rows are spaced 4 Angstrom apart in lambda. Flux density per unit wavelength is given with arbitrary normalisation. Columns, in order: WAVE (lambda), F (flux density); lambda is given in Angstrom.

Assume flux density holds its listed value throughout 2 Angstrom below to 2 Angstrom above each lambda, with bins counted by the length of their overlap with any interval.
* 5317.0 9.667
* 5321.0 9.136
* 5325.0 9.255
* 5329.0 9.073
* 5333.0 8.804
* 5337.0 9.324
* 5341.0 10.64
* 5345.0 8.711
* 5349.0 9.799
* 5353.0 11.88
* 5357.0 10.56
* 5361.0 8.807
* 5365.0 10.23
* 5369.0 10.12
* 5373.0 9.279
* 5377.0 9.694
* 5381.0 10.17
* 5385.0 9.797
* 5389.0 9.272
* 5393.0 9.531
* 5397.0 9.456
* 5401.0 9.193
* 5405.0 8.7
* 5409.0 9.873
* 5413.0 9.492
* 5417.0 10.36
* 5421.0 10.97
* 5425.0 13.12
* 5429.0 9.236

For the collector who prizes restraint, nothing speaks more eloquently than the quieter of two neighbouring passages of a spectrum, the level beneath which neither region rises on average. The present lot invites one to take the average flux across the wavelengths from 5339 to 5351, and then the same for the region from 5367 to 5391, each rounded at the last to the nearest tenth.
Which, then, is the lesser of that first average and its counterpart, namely 9.7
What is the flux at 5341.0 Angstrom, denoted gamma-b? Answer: 10.64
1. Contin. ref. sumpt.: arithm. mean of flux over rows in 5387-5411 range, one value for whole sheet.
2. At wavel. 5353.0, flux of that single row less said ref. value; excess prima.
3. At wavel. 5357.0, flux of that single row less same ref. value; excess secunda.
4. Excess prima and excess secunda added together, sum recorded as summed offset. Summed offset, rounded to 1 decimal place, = 3.8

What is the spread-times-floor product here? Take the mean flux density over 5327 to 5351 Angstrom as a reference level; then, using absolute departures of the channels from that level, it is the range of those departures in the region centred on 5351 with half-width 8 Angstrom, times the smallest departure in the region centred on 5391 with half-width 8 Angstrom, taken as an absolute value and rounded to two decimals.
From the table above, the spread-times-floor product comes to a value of 0.13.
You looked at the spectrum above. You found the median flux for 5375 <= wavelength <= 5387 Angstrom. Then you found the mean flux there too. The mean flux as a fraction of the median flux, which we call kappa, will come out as 1.01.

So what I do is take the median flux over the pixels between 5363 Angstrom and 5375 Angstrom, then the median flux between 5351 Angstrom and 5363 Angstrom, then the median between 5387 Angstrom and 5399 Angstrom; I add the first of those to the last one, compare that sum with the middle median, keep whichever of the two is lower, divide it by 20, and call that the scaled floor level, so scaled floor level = 0.528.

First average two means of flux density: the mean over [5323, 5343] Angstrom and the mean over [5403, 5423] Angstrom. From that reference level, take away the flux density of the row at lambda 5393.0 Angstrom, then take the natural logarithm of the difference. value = -2.1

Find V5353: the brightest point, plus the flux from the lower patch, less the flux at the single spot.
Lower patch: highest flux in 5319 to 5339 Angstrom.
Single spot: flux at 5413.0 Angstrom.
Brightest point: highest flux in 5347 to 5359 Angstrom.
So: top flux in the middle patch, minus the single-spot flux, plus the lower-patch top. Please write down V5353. 12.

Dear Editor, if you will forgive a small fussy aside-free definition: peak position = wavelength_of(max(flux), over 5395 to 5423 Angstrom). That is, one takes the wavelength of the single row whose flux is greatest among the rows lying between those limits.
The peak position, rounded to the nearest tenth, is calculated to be 5421.0 Angstrom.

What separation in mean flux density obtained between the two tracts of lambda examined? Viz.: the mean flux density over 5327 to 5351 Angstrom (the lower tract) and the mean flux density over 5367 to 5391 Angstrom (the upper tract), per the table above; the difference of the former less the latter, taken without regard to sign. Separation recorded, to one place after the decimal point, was 0.3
